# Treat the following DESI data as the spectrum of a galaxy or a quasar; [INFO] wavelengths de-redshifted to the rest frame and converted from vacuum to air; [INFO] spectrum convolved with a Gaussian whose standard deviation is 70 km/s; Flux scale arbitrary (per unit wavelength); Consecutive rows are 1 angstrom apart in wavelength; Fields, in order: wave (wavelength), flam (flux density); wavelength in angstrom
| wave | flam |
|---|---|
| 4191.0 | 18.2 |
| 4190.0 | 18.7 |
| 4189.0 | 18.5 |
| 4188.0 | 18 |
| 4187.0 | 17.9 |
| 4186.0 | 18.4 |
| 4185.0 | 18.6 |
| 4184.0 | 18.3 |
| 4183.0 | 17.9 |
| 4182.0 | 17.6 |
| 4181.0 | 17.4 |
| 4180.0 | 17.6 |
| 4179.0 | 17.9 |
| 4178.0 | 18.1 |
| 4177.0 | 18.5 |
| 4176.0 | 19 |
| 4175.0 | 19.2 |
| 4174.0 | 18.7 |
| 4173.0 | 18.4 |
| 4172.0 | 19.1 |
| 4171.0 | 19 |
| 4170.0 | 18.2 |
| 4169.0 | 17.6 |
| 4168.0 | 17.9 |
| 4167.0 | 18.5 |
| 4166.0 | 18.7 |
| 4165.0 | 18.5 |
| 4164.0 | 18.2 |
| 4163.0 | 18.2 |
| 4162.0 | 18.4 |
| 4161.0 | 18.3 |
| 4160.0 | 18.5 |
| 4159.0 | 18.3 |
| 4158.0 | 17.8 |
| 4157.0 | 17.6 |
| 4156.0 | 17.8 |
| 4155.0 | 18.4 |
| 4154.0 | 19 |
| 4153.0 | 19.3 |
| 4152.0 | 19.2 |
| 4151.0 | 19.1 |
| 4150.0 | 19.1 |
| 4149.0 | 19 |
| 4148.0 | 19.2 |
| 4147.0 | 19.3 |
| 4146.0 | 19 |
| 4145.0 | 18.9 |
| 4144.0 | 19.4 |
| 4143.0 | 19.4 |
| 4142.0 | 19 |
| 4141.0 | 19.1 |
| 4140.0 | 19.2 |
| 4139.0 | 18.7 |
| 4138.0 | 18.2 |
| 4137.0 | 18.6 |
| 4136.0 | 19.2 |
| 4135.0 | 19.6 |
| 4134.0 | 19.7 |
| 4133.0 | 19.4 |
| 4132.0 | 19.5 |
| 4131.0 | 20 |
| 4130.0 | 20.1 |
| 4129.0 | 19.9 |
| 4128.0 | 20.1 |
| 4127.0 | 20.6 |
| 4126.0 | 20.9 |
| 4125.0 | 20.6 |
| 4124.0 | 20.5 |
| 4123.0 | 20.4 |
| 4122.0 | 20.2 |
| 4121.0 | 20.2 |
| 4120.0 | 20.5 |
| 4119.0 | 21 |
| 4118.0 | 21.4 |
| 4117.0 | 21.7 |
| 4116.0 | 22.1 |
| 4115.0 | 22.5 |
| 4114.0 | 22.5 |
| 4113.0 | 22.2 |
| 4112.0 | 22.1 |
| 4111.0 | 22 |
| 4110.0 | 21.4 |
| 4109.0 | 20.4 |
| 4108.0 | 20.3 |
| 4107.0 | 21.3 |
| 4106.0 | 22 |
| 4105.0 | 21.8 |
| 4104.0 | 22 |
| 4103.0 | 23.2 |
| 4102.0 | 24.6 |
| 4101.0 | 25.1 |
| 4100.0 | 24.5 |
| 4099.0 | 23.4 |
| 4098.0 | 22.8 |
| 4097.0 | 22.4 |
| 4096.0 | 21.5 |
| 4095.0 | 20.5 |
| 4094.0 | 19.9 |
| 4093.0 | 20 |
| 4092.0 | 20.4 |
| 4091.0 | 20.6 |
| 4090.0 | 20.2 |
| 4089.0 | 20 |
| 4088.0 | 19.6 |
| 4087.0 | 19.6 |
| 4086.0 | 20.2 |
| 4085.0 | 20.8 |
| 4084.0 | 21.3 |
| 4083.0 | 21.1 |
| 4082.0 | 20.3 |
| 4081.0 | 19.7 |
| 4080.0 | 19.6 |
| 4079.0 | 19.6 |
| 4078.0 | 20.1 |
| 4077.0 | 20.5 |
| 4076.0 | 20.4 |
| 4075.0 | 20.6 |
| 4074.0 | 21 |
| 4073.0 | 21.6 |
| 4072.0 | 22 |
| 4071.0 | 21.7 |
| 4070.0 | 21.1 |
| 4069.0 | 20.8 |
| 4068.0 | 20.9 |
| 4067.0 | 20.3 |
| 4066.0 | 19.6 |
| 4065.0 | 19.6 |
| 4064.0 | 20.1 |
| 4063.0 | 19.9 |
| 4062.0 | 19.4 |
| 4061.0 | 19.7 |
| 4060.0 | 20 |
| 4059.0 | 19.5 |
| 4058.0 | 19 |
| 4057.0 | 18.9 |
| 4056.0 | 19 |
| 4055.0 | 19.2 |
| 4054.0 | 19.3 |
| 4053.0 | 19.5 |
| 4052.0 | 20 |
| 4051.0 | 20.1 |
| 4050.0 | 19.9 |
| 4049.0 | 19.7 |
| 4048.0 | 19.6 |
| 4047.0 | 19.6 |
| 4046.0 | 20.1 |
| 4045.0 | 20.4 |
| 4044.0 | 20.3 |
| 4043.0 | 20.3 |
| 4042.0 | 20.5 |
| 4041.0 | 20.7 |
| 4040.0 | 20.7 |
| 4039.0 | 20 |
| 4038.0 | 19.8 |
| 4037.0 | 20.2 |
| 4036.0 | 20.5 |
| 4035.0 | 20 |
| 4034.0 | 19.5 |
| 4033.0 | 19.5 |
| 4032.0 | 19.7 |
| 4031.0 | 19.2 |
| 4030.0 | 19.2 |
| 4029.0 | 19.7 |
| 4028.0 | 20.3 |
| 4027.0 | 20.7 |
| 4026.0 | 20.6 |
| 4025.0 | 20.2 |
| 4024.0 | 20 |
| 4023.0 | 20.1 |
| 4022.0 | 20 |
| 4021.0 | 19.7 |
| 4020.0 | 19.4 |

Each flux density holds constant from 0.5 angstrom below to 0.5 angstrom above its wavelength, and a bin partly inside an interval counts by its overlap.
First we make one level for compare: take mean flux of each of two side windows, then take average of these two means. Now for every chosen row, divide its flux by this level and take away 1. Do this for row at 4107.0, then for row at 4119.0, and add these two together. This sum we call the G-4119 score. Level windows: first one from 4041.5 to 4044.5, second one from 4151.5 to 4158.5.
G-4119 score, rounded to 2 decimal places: 0.18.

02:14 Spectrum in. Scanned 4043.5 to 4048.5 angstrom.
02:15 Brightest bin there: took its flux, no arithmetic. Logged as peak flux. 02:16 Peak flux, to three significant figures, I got 20.4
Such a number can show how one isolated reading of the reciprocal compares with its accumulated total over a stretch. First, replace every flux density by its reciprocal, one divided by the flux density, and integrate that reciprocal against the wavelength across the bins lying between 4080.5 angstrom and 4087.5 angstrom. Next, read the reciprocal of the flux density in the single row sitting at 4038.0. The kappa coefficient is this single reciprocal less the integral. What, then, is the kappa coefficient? -0.292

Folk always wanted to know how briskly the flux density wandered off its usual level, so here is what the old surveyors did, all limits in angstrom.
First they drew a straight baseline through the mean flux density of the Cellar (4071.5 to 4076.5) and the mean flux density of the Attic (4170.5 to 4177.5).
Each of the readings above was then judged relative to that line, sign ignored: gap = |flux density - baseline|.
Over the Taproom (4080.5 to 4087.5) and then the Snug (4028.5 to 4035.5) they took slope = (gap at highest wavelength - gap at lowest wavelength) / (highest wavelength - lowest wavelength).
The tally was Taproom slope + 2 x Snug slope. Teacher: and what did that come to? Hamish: -0.15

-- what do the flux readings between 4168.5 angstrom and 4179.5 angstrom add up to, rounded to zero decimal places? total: 204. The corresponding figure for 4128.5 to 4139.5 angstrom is 213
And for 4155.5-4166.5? 200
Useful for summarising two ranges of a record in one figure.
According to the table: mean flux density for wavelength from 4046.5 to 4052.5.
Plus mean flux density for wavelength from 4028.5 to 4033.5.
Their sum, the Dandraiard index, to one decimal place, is 39.3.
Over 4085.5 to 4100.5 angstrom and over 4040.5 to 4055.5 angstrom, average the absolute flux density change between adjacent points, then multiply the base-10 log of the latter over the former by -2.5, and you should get 1.0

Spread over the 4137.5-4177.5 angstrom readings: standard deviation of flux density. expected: 0.51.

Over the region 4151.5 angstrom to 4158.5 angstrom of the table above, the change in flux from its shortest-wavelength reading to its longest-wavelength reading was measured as -1.4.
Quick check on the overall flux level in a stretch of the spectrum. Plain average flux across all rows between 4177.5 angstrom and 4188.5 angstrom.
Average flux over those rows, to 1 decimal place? 18.0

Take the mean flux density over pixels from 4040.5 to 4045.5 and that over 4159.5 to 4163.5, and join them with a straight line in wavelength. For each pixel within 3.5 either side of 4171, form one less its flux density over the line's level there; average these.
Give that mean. -0.01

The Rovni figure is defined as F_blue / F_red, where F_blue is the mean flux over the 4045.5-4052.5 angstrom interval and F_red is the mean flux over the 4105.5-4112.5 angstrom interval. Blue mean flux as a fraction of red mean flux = 0.93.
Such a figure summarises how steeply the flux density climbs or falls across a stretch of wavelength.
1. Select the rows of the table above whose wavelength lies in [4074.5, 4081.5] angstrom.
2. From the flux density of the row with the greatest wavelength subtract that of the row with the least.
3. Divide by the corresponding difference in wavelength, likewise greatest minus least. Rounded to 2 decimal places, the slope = -0.15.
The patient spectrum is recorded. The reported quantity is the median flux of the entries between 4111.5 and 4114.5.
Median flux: 22.2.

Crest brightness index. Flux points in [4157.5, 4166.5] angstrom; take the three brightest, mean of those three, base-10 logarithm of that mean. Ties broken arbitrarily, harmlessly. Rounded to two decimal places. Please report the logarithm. 1.27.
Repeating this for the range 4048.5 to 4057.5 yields 1.30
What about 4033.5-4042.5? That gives 1.31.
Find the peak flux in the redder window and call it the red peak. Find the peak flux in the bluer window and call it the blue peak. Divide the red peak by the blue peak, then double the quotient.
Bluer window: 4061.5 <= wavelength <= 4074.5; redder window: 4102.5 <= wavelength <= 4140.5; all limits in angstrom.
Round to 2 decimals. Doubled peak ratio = 2.11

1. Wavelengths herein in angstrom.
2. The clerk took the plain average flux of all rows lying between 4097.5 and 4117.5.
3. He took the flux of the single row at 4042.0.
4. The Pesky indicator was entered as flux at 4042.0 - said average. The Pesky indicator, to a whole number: -2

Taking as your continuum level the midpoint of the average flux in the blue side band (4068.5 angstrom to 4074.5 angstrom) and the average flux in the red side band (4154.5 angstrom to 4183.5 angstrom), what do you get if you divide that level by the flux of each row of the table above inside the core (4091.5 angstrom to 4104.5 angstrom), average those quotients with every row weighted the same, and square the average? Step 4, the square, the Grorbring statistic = 0.80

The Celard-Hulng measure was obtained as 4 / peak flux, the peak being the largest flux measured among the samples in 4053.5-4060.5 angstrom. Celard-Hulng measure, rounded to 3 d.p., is 0.200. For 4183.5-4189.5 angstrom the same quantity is 0.215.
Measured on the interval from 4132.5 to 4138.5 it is 0.203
